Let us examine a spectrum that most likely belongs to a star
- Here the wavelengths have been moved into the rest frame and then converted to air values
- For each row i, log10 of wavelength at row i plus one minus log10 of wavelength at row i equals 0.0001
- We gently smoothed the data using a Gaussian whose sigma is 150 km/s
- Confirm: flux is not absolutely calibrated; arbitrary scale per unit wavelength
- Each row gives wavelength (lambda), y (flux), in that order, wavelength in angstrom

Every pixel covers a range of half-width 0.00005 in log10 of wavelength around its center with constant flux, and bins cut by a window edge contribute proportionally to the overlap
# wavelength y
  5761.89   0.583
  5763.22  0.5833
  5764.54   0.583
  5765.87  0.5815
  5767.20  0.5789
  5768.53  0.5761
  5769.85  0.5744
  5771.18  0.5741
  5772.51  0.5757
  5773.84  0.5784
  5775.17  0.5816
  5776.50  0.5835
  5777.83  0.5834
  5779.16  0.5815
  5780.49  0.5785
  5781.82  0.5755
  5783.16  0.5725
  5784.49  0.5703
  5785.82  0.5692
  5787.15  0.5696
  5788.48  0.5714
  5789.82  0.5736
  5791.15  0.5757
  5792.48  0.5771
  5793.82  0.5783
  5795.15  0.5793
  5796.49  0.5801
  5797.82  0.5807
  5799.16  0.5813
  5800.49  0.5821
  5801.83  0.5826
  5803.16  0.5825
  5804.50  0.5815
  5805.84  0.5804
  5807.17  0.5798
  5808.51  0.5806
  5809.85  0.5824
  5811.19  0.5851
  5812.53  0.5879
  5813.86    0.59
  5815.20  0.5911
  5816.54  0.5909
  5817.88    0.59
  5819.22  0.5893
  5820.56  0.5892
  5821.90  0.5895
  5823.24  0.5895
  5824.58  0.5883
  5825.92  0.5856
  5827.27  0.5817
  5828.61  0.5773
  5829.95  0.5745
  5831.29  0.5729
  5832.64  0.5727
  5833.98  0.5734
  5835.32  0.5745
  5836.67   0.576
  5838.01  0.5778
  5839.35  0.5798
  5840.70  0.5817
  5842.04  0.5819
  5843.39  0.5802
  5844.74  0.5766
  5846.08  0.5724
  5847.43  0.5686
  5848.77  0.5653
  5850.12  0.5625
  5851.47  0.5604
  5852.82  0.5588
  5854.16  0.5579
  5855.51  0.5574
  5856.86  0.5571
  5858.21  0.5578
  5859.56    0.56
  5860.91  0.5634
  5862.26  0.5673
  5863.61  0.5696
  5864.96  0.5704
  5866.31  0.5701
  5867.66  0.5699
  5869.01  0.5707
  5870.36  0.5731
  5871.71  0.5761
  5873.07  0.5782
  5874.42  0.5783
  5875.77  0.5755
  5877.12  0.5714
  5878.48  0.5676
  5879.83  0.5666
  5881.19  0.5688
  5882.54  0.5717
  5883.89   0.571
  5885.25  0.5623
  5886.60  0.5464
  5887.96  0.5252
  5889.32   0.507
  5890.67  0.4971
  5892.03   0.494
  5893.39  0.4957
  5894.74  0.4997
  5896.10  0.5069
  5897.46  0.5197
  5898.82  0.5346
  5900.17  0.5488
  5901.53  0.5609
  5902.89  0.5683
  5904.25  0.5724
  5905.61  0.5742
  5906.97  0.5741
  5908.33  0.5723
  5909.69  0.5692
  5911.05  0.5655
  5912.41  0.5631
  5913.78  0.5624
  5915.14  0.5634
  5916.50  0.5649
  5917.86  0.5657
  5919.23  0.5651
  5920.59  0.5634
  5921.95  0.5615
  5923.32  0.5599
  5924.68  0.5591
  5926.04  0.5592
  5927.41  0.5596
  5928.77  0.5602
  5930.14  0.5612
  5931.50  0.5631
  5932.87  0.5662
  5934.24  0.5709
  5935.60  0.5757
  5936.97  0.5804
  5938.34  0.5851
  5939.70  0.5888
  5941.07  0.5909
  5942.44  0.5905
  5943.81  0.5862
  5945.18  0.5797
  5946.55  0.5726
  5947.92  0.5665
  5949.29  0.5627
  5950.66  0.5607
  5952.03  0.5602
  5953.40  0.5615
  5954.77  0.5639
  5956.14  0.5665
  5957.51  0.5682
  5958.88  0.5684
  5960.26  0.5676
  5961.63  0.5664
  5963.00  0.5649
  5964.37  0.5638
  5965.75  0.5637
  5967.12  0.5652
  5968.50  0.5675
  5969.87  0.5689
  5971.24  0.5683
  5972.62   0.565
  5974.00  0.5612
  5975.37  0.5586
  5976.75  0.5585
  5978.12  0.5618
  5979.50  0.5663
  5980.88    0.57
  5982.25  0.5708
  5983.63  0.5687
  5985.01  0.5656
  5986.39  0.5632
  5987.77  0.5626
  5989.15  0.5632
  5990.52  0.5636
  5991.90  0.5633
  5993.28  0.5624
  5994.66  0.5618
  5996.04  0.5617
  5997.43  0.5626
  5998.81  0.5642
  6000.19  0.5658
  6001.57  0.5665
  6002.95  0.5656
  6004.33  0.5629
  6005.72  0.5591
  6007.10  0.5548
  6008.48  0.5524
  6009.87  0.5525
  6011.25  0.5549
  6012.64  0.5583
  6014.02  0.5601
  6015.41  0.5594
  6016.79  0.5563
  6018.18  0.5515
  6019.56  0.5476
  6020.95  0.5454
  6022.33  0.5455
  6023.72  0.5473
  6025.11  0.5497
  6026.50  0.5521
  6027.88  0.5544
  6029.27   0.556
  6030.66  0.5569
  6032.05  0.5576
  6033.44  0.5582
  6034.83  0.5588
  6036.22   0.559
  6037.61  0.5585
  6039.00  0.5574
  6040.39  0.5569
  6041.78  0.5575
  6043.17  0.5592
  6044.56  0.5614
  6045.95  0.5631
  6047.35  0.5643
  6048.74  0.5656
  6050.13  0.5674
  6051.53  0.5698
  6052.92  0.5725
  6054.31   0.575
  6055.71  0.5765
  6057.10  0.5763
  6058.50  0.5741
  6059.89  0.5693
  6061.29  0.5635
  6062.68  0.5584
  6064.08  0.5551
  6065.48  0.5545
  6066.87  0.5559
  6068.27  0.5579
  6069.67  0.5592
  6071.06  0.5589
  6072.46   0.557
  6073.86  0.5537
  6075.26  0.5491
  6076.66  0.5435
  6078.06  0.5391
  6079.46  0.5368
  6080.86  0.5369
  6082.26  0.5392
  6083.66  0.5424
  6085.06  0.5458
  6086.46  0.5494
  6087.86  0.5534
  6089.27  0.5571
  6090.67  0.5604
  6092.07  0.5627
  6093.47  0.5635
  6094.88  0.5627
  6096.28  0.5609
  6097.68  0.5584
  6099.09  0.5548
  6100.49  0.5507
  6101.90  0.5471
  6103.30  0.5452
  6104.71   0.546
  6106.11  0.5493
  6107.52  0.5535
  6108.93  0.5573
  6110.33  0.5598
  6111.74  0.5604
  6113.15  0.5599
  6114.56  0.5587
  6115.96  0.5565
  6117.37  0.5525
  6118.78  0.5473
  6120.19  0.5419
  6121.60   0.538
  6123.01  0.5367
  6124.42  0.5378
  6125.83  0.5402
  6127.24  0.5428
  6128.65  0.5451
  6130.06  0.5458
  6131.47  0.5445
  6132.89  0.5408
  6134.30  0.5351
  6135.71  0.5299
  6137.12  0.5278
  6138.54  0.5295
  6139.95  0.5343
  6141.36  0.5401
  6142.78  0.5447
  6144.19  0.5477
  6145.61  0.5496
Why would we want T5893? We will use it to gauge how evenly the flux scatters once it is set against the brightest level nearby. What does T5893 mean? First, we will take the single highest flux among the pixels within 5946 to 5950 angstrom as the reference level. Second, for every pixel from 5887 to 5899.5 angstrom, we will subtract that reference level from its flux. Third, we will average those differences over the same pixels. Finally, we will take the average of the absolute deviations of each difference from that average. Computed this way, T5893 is 0.0117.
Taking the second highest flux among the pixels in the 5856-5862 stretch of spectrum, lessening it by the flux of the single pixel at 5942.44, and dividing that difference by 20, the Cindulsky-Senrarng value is -0.0015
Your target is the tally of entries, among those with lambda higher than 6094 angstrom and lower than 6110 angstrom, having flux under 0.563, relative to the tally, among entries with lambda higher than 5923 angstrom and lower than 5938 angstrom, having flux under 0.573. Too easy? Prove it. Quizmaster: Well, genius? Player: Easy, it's 1.2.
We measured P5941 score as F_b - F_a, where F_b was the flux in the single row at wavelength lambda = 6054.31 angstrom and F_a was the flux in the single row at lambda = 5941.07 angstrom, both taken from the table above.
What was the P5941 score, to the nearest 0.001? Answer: -0.016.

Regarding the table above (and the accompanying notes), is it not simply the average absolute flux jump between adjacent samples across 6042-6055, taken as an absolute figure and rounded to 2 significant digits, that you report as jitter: 0.0020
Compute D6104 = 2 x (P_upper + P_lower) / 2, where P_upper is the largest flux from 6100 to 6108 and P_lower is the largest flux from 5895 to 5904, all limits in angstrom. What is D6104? 1.122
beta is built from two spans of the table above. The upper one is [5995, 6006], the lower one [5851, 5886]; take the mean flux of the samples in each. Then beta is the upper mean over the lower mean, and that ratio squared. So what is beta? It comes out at 0.99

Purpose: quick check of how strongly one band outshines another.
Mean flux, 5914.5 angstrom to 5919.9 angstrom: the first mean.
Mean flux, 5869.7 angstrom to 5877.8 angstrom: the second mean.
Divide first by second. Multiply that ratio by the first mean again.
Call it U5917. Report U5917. 0.554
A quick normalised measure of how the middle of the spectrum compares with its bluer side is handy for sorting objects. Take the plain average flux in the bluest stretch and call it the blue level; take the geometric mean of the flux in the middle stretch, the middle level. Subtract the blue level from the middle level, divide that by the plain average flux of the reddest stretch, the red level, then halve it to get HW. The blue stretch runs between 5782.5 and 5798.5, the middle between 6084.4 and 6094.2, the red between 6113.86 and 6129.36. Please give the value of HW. -0.017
